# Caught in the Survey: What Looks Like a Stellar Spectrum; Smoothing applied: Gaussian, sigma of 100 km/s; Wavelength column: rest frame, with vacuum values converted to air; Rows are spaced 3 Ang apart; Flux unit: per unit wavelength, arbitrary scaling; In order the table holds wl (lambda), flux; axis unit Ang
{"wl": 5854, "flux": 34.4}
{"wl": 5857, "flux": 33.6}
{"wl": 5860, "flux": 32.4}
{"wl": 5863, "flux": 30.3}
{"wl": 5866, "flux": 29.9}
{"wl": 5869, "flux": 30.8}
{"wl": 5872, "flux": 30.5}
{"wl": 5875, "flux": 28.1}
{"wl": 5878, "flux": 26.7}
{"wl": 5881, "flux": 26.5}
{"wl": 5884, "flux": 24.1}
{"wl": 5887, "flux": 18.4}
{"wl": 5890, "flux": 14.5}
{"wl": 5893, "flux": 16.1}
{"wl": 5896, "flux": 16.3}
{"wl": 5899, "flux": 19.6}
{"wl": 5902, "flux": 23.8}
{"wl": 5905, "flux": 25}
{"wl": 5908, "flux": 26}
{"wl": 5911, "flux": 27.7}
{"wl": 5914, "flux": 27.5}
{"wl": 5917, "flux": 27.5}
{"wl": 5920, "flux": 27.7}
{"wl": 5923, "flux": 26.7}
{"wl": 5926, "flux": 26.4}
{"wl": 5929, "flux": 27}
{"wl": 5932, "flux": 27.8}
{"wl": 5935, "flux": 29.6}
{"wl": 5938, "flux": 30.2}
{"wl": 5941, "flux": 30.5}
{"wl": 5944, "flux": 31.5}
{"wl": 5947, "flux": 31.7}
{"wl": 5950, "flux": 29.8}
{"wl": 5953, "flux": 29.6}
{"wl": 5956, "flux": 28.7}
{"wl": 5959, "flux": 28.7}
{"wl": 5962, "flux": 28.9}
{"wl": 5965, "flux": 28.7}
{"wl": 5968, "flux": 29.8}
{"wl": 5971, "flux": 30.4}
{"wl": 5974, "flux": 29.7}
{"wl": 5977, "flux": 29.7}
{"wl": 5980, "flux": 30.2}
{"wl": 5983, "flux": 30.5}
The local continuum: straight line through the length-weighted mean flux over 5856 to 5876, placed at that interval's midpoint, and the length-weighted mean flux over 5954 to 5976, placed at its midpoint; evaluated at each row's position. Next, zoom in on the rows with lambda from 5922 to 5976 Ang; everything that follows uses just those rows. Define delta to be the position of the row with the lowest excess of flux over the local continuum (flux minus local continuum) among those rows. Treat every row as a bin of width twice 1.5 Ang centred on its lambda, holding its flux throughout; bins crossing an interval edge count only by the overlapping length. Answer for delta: 5926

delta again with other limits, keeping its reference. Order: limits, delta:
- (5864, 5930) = 5890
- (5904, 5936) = 5905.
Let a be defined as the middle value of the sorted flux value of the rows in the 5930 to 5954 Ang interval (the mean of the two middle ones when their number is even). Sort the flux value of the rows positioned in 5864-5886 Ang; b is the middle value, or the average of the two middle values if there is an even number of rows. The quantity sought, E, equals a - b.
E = 2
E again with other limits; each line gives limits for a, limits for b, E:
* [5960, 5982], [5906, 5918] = 2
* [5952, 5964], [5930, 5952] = -1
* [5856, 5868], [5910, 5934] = 4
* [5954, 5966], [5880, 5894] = 10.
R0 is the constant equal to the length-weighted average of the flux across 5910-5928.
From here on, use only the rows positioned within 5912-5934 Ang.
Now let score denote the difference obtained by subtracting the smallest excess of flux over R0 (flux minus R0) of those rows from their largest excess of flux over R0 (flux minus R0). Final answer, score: 1.4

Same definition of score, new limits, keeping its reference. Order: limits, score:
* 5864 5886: 6.7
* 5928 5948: 4.7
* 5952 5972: 1.7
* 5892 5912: 11.6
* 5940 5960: 3.0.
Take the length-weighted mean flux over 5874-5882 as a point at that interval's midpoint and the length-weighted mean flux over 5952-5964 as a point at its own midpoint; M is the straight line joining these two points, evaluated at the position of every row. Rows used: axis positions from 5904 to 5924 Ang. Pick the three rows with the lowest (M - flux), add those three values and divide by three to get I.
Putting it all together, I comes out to 0.3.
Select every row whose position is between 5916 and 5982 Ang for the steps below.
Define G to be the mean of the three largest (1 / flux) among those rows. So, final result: 0.037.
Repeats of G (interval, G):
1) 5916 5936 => 0.037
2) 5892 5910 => 0.058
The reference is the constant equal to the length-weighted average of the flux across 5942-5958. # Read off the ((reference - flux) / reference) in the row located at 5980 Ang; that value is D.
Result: 0.00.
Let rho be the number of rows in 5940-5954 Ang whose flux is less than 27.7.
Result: 0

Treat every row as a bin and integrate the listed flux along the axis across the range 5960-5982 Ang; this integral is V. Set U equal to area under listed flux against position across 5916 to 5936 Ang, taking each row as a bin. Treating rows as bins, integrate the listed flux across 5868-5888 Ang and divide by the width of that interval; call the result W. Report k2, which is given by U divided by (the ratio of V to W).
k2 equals 22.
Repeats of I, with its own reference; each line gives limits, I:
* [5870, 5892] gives -1.4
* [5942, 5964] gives -2.3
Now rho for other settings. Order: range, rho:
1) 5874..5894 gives 6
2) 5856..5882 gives 2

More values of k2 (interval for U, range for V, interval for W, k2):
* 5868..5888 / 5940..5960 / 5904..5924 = 24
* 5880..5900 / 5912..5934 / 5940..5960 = 19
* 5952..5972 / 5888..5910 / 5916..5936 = 36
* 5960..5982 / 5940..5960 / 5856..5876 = 33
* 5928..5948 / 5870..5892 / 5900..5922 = 30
